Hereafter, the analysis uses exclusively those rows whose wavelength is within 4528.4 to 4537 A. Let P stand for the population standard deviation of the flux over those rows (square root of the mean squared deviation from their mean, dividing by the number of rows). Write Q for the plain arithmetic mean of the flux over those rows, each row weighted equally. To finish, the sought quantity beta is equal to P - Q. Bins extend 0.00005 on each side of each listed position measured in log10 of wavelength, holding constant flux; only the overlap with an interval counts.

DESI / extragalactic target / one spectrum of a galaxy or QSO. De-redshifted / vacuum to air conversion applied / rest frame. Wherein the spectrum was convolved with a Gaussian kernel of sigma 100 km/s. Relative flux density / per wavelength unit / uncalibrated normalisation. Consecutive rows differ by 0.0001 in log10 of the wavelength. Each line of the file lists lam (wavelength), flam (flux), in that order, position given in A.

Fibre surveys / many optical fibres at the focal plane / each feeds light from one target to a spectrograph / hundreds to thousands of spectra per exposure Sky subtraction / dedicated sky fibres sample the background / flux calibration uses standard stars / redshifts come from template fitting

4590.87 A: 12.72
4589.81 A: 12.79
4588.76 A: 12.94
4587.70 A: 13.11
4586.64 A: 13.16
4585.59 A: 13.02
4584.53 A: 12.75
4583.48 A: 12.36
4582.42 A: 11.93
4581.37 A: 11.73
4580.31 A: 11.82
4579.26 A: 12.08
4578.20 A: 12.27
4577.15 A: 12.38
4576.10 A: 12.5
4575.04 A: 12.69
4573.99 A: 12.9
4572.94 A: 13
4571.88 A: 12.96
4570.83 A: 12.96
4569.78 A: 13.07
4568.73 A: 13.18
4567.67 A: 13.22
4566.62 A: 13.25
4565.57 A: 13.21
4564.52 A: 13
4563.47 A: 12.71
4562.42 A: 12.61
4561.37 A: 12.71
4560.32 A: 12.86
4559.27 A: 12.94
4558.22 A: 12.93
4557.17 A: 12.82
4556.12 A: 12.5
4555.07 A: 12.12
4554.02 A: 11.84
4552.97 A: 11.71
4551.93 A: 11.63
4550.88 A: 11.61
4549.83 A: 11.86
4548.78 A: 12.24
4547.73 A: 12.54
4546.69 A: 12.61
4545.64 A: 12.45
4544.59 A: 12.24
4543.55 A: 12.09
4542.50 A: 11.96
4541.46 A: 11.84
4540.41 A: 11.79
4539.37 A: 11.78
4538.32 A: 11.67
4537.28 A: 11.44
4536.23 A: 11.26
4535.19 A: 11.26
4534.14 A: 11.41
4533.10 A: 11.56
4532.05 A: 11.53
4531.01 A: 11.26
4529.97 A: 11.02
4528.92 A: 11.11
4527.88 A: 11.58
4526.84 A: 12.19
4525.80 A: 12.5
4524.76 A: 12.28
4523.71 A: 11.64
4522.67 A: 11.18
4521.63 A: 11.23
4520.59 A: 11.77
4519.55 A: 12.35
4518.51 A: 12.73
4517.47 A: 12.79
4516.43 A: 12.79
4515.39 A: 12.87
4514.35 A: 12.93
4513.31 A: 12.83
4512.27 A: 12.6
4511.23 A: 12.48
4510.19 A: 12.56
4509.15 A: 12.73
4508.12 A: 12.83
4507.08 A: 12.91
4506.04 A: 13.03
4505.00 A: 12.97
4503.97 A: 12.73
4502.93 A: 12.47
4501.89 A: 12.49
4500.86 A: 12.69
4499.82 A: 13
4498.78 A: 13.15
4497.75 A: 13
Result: -11.1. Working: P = 0.18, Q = 11.3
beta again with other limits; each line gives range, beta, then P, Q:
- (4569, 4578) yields -12.6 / 0.24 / 12.8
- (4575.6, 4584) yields -11.9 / 0.27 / 12.1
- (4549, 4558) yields -11.6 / 0.41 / 12.0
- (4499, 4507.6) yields -12.6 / 0.21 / 12.8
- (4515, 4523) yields -11.5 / 0.67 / 12.2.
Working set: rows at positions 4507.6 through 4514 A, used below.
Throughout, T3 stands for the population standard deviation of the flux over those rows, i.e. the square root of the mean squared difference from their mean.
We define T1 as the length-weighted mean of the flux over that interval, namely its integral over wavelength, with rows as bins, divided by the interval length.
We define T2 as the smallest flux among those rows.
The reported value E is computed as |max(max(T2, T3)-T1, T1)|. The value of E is 12.7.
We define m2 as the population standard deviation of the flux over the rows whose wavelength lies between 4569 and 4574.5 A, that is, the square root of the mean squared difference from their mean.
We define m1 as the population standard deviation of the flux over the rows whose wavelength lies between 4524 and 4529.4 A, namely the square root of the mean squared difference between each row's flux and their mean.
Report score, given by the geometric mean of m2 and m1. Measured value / 0.17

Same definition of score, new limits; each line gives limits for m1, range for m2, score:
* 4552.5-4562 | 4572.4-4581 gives 0.41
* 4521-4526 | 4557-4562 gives 0.21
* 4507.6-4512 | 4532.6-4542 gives 0.17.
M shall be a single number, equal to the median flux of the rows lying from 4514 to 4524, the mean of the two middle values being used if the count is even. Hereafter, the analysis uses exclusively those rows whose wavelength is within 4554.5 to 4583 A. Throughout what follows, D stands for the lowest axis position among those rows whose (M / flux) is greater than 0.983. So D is 4555.07 A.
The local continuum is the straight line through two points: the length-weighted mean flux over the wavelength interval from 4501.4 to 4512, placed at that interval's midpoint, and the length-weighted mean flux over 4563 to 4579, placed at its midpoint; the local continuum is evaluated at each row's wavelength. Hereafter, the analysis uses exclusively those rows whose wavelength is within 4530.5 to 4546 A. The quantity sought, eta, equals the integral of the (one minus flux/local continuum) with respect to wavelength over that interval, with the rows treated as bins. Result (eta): 1.33 A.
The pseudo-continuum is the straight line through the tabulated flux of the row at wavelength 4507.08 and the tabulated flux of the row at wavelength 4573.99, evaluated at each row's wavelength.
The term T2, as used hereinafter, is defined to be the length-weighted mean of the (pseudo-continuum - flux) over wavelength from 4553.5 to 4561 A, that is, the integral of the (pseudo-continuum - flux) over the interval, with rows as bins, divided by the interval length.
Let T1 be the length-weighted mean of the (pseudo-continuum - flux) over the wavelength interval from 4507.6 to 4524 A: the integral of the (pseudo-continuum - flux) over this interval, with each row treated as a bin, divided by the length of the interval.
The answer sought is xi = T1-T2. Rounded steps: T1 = 0.5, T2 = 0.33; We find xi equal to 0.2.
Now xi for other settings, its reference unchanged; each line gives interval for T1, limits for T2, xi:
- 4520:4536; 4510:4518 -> 1.2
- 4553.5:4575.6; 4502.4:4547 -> -0.7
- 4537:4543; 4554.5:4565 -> 1.0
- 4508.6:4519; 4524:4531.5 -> -1.0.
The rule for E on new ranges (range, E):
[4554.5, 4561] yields 12.7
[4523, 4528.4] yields 12.0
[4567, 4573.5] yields 13.1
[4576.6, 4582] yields 12.1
